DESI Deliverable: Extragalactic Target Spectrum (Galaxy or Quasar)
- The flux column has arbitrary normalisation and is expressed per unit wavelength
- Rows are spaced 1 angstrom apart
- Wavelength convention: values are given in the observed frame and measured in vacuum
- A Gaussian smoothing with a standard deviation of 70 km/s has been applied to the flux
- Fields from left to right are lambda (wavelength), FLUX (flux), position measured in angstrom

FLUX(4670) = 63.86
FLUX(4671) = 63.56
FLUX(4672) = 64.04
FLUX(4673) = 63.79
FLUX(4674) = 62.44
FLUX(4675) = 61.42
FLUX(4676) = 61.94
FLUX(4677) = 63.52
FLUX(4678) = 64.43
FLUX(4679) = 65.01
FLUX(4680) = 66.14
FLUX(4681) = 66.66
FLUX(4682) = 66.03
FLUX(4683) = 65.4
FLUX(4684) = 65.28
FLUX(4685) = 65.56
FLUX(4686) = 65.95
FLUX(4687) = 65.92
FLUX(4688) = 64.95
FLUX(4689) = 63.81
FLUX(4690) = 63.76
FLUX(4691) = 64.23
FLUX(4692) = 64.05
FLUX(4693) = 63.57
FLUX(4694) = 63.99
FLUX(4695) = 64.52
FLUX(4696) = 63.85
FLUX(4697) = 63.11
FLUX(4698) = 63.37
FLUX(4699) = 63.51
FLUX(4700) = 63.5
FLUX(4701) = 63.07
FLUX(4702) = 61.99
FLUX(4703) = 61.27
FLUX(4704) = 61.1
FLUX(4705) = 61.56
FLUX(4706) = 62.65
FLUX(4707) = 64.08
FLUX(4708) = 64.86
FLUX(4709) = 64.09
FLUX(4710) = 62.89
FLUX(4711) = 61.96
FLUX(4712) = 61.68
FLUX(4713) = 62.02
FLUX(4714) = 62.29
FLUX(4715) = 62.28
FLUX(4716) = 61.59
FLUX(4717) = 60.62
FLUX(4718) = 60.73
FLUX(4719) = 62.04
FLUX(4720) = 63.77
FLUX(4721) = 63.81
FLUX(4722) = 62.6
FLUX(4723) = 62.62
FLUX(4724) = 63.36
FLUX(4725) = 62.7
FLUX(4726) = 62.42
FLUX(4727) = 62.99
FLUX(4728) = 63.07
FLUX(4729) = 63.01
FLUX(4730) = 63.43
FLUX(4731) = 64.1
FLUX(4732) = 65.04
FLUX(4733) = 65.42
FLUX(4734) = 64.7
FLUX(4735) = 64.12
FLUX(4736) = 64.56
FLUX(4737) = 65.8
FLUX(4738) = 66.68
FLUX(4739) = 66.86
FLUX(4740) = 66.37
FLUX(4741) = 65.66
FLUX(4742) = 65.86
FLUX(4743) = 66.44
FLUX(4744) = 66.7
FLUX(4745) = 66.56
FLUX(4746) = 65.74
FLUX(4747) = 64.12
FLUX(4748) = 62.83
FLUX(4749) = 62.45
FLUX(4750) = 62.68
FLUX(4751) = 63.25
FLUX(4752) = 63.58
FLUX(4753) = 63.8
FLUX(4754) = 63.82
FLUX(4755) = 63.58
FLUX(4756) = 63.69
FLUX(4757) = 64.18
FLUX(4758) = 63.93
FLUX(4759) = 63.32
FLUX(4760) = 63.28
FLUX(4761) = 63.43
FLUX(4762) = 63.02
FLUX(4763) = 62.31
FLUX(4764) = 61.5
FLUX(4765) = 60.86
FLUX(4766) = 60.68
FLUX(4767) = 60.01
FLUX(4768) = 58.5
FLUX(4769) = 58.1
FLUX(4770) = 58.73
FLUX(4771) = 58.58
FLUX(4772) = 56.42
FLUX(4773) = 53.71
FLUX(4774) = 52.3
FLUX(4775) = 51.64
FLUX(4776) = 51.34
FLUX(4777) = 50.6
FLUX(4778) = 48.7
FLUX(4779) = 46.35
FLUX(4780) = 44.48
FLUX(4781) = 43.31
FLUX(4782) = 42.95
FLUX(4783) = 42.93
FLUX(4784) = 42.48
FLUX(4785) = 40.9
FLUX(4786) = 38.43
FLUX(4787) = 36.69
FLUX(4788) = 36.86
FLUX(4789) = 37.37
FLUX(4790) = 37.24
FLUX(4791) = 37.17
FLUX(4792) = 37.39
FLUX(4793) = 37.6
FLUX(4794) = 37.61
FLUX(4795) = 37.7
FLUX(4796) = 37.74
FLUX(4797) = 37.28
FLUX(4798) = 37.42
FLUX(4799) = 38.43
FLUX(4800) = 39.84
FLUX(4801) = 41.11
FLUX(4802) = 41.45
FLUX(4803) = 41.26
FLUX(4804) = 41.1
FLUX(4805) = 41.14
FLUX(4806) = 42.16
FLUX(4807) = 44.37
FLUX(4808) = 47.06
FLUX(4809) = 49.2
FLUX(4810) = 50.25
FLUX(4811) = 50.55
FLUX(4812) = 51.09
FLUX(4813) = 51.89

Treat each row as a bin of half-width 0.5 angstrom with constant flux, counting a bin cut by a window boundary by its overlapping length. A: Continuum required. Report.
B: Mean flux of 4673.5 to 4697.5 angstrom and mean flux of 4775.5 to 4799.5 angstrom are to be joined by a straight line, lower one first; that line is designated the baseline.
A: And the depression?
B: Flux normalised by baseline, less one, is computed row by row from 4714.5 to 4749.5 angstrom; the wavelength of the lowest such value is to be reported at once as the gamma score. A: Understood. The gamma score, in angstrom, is 4717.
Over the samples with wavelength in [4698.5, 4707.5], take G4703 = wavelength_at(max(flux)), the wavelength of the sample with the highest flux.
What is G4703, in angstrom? 4707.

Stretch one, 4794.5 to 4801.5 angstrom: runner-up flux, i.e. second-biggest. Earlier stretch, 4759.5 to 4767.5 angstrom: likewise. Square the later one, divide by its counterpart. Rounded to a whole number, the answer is 25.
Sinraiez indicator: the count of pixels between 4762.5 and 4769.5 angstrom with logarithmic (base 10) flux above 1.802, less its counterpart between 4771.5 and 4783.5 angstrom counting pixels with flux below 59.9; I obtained -12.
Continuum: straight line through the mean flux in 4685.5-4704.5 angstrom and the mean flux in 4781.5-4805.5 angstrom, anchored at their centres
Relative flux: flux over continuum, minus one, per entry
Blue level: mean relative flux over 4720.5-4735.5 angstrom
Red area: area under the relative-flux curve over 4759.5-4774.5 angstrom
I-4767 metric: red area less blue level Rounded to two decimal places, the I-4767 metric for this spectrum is 4.32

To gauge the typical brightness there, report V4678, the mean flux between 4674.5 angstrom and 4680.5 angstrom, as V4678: 63.7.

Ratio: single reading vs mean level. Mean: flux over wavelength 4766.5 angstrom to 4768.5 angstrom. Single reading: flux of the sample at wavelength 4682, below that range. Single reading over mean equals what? 1.11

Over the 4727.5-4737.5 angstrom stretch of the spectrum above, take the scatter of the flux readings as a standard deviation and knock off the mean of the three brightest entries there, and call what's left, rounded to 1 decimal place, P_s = -64.5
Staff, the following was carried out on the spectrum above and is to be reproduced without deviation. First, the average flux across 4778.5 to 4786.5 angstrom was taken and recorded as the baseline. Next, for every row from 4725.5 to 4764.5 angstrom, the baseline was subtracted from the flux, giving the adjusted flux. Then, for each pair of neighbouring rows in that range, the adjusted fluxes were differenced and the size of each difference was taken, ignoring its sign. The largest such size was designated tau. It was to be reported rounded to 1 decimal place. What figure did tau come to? 1.6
